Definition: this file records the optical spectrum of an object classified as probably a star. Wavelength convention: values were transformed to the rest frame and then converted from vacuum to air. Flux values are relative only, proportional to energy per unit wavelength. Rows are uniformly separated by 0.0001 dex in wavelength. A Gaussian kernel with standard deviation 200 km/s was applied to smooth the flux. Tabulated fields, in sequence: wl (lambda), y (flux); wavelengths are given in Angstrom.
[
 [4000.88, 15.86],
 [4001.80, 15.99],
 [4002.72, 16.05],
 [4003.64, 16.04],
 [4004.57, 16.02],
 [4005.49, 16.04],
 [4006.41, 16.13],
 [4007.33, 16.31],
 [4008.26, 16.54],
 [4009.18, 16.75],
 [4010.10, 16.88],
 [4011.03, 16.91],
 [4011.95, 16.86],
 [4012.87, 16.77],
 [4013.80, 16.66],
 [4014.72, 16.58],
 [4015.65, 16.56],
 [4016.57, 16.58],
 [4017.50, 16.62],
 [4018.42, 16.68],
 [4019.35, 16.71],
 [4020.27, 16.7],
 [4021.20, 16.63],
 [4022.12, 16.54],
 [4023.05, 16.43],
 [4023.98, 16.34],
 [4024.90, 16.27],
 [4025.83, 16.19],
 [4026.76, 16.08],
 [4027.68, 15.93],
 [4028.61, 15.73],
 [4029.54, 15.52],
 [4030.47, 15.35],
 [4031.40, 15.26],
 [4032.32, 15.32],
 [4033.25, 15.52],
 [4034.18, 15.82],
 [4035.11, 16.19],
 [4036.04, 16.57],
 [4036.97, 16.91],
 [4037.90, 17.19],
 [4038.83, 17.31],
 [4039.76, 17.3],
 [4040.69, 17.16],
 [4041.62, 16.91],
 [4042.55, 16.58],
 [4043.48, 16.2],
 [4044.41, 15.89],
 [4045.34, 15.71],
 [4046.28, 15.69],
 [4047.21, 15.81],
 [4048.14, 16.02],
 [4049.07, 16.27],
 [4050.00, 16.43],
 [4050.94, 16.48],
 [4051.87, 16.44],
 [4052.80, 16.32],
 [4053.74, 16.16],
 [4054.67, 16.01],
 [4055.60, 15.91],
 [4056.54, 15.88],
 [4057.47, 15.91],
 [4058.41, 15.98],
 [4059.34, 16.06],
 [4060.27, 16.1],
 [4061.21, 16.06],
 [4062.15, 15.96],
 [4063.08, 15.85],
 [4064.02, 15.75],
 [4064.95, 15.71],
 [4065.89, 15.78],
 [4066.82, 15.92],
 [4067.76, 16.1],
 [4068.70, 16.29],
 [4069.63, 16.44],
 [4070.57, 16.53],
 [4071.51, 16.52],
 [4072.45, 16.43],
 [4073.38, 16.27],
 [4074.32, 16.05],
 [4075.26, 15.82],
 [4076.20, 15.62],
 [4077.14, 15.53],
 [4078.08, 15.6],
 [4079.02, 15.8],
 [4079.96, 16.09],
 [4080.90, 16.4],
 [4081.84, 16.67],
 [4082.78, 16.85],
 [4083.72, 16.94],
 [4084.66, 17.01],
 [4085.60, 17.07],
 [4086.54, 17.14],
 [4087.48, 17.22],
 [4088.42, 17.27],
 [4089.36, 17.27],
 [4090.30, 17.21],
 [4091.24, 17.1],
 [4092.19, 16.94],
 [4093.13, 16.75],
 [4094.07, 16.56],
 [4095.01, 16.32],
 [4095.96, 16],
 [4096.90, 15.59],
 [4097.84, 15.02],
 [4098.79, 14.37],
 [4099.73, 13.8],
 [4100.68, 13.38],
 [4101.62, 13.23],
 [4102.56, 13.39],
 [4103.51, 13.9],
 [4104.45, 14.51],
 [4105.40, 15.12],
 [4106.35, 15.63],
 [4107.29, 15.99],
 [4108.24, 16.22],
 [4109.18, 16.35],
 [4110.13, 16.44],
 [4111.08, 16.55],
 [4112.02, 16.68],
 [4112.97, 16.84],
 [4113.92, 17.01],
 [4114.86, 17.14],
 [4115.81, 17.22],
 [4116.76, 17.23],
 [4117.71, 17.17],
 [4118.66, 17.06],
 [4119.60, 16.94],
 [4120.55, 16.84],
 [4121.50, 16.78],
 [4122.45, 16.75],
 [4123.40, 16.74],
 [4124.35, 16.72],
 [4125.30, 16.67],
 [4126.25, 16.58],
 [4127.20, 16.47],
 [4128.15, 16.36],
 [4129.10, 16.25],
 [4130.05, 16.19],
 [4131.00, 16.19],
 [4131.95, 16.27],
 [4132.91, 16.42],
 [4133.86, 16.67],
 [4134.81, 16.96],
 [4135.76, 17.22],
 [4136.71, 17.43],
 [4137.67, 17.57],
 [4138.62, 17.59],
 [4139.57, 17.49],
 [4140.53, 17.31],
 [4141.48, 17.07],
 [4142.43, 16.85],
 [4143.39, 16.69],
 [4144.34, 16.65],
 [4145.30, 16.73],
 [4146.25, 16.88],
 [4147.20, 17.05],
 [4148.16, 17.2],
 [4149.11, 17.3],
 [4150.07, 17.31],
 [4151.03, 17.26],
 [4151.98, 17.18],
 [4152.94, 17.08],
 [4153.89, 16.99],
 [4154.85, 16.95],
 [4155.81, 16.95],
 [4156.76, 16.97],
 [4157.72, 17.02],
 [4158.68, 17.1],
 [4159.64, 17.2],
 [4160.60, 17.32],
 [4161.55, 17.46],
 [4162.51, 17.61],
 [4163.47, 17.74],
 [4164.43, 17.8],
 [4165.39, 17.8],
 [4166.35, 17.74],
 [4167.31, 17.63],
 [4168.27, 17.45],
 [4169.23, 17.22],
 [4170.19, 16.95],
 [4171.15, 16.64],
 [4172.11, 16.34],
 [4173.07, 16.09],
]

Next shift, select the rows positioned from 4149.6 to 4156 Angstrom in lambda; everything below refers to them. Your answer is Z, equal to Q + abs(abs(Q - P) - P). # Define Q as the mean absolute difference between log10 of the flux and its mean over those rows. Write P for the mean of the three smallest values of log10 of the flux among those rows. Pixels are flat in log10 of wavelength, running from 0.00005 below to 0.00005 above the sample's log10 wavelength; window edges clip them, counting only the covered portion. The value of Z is 0.006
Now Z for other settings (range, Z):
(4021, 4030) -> 0.015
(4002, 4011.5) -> 0.017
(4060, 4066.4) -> 0.007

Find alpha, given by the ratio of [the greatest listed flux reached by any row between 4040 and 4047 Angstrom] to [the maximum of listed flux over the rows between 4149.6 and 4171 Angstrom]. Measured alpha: 0.96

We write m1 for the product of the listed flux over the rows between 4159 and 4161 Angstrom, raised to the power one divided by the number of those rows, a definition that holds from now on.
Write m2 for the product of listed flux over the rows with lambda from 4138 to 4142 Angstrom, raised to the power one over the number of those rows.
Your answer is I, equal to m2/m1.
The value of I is 1.01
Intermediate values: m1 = 17.3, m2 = 17.4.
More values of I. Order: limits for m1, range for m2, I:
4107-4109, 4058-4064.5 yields 0.99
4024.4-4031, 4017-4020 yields 1.05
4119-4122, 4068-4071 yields 0.97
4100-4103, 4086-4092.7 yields 1.29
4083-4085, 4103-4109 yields 0.90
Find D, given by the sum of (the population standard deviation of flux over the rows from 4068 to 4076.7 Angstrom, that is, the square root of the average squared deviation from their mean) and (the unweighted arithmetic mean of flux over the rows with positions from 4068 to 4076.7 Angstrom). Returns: 16.5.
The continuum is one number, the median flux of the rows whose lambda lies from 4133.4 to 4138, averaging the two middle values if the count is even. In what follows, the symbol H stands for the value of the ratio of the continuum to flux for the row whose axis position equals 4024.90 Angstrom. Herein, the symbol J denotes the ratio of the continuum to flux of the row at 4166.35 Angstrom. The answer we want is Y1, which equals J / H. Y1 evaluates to 0.92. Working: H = 1.06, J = 0.97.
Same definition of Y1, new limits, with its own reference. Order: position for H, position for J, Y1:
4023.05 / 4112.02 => 0.99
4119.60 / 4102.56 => 1.27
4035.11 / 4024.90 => 1.00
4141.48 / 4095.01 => 1.05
